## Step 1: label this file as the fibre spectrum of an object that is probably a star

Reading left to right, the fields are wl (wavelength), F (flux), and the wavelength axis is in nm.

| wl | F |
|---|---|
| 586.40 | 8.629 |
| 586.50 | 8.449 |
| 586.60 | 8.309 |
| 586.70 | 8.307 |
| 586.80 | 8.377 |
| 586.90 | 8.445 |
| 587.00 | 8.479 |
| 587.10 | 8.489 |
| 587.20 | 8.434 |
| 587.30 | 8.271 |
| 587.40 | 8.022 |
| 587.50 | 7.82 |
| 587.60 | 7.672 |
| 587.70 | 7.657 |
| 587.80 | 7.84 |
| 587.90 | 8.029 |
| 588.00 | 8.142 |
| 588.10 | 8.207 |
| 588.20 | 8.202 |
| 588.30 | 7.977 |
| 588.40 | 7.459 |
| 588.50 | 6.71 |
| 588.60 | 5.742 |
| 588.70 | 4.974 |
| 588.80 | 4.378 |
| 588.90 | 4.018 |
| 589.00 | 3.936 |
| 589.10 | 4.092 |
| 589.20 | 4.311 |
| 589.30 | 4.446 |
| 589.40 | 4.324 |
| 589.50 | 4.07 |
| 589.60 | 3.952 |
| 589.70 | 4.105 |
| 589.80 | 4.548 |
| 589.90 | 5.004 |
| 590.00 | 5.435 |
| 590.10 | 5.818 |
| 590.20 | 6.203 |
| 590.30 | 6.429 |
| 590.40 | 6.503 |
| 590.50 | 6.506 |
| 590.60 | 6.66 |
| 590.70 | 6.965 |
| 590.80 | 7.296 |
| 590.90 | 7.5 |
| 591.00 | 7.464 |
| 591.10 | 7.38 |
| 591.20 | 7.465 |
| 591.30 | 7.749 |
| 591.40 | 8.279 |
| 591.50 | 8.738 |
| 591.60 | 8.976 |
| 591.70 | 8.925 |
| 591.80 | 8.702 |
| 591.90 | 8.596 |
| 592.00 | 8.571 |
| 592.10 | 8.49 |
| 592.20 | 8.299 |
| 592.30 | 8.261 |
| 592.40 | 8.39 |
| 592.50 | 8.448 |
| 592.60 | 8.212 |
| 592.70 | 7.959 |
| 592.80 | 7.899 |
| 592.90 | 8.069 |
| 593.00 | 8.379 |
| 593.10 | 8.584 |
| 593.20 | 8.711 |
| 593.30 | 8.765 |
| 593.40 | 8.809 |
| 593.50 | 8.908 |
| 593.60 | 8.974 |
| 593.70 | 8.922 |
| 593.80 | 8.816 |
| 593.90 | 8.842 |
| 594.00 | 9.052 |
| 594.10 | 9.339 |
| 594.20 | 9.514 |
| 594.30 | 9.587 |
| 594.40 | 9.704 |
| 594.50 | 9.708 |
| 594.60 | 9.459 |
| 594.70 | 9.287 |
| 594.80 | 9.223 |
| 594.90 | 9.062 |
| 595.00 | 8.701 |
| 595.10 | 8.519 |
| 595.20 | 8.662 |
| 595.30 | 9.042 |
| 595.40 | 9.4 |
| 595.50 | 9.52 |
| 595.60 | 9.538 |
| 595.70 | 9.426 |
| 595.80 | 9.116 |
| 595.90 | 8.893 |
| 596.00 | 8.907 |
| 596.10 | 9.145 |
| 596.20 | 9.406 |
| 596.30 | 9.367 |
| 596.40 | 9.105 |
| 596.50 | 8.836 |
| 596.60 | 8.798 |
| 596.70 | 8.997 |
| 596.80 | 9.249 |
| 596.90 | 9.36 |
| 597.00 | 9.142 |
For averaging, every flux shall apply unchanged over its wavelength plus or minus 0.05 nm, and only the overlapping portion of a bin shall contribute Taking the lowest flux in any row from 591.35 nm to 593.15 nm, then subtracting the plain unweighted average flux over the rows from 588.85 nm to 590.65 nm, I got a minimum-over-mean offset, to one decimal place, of 2.9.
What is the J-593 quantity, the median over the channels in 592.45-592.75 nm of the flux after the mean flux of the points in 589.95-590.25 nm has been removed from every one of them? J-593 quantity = 2.39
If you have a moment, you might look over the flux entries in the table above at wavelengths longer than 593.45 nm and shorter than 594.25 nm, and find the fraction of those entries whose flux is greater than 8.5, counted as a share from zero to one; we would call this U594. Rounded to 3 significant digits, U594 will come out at 1.00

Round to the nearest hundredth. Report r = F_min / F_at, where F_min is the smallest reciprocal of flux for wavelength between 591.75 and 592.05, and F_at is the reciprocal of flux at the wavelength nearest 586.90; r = 0.97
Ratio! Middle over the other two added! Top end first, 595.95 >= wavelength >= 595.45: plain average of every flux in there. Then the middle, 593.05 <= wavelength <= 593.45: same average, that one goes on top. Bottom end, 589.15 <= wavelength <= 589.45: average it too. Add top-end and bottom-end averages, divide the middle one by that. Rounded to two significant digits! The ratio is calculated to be 0.64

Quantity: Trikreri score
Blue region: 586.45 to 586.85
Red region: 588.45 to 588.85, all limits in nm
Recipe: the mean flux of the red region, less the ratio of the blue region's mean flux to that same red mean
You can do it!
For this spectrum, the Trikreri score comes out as 3.9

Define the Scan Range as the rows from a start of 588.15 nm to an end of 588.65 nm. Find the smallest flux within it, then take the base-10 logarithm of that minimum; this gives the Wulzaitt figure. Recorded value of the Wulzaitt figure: 0.76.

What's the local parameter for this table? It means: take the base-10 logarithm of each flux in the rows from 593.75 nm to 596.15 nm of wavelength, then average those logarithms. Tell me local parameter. 0.963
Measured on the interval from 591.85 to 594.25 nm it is 0.935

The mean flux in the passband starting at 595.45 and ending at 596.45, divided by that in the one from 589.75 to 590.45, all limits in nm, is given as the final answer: 1.62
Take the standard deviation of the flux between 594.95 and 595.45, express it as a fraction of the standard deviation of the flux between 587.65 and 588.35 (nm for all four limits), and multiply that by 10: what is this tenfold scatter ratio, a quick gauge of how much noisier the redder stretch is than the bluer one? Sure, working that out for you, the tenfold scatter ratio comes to 17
